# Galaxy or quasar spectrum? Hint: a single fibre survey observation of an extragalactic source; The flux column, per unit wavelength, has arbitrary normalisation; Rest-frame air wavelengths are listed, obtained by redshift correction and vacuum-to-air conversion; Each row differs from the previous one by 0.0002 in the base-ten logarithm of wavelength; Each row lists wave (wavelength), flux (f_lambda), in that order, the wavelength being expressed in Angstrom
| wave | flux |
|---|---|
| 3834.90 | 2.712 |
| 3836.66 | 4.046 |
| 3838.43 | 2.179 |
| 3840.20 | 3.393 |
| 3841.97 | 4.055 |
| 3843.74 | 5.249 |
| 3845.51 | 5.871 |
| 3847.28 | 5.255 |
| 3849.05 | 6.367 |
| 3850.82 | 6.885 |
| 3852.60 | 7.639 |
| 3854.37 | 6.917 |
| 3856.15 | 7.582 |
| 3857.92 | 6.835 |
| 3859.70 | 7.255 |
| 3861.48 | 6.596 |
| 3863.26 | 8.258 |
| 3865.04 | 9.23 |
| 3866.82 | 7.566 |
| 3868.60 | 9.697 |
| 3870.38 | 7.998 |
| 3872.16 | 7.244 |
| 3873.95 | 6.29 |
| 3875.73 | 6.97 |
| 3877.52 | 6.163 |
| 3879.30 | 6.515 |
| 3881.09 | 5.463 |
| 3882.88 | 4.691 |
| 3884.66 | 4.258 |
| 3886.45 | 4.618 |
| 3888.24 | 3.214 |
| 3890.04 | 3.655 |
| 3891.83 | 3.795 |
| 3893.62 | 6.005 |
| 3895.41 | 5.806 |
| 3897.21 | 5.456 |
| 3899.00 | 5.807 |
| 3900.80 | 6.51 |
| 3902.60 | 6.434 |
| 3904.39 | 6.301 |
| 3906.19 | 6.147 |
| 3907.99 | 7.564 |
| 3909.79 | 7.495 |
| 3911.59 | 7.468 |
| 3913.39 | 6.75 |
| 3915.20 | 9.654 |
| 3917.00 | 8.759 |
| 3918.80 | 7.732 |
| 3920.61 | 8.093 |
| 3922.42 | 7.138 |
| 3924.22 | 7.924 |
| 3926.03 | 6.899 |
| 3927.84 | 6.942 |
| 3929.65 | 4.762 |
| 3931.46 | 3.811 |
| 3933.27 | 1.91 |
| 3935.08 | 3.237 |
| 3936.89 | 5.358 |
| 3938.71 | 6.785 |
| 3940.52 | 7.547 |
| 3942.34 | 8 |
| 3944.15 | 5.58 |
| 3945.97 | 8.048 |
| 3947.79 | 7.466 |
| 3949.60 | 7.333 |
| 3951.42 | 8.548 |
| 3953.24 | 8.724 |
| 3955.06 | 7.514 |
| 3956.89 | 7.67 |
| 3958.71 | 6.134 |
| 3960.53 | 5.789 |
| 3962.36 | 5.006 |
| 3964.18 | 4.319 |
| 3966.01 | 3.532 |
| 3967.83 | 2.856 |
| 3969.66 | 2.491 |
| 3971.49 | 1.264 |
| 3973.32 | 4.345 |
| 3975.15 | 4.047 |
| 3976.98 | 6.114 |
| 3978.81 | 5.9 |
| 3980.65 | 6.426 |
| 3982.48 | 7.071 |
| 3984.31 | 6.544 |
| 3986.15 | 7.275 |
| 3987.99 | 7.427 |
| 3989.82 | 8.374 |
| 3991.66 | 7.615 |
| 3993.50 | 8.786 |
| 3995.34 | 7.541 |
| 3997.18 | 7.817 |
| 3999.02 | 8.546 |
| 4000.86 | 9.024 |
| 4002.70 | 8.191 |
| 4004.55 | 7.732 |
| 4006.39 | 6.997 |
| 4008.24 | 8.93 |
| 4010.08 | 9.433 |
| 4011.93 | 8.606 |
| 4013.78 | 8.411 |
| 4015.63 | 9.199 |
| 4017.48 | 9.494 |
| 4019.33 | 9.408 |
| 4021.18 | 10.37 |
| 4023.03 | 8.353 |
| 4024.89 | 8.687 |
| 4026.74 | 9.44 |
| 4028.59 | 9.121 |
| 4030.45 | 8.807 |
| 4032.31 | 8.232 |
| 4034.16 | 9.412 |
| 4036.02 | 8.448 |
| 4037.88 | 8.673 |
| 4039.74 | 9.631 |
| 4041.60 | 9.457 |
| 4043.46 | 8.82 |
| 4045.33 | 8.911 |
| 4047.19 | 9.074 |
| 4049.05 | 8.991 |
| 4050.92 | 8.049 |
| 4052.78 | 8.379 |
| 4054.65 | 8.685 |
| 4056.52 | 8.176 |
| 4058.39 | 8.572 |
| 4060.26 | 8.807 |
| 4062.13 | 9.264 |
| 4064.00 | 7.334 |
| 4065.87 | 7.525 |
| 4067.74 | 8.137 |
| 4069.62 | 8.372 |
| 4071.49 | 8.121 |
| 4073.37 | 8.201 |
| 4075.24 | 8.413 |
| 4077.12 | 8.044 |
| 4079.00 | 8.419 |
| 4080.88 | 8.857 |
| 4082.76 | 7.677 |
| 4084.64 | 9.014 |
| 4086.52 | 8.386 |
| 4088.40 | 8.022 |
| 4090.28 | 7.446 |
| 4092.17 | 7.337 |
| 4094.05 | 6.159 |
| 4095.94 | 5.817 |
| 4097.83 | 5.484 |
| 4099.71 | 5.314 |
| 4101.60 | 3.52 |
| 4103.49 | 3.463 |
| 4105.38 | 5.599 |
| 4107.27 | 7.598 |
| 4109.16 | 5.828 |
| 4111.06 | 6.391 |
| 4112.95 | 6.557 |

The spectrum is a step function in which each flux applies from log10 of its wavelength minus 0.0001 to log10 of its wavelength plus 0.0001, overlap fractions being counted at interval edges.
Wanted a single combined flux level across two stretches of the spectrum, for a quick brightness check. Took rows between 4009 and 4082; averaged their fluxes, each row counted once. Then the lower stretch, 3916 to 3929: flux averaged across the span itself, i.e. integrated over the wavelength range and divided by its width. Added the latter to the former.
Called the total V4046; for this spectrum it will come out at 16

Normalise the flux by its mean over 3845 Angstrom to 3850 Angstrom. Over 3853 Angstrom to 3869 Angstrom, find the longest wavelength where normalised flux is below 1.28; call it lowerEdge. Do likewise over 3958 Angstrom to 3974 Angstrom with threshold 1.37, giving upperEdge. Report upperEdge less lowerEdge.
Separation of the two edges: 111.8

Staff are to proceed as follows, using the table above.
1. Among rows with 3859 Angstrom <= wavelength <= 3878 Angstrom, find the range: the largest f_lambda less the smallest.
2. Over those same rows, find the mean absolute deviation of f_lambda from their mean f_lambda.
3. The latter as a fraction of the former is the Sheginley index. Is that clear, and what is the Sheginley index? 0.25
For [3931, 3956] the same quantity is 0.26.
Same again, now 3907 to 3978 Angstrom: 0.21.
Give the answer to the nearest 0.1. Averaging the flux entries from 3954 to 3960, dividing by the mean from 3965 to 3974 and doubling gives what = 4.9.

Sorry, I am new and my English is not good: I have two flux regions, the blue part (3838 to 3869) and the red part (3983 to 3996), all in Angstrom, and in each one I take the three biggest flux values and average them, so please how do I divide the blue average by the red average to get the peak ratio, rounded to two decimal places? 1.10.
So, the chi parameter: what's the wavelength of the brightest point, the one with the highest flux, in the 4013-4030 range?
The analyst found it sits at 4021.18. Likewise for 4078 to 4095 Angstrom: 4084.64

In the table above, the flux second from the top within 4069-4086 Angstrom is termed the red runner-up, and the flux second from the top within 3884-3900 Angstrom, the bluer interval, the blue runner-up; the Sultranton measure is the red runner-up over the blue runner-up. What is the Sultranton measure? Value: 1.53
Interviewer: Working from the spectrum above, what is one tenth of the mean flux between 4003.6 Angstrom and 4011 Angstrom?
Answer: 0.83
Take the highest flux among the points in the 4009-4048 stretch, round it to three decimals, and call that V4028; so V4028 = 10.370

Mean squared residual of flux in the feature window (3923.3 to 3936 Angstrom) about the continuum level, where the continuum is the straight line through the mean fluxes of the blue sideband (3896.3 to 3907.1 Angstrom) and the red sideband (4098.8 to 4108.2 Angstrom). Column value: 5.0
